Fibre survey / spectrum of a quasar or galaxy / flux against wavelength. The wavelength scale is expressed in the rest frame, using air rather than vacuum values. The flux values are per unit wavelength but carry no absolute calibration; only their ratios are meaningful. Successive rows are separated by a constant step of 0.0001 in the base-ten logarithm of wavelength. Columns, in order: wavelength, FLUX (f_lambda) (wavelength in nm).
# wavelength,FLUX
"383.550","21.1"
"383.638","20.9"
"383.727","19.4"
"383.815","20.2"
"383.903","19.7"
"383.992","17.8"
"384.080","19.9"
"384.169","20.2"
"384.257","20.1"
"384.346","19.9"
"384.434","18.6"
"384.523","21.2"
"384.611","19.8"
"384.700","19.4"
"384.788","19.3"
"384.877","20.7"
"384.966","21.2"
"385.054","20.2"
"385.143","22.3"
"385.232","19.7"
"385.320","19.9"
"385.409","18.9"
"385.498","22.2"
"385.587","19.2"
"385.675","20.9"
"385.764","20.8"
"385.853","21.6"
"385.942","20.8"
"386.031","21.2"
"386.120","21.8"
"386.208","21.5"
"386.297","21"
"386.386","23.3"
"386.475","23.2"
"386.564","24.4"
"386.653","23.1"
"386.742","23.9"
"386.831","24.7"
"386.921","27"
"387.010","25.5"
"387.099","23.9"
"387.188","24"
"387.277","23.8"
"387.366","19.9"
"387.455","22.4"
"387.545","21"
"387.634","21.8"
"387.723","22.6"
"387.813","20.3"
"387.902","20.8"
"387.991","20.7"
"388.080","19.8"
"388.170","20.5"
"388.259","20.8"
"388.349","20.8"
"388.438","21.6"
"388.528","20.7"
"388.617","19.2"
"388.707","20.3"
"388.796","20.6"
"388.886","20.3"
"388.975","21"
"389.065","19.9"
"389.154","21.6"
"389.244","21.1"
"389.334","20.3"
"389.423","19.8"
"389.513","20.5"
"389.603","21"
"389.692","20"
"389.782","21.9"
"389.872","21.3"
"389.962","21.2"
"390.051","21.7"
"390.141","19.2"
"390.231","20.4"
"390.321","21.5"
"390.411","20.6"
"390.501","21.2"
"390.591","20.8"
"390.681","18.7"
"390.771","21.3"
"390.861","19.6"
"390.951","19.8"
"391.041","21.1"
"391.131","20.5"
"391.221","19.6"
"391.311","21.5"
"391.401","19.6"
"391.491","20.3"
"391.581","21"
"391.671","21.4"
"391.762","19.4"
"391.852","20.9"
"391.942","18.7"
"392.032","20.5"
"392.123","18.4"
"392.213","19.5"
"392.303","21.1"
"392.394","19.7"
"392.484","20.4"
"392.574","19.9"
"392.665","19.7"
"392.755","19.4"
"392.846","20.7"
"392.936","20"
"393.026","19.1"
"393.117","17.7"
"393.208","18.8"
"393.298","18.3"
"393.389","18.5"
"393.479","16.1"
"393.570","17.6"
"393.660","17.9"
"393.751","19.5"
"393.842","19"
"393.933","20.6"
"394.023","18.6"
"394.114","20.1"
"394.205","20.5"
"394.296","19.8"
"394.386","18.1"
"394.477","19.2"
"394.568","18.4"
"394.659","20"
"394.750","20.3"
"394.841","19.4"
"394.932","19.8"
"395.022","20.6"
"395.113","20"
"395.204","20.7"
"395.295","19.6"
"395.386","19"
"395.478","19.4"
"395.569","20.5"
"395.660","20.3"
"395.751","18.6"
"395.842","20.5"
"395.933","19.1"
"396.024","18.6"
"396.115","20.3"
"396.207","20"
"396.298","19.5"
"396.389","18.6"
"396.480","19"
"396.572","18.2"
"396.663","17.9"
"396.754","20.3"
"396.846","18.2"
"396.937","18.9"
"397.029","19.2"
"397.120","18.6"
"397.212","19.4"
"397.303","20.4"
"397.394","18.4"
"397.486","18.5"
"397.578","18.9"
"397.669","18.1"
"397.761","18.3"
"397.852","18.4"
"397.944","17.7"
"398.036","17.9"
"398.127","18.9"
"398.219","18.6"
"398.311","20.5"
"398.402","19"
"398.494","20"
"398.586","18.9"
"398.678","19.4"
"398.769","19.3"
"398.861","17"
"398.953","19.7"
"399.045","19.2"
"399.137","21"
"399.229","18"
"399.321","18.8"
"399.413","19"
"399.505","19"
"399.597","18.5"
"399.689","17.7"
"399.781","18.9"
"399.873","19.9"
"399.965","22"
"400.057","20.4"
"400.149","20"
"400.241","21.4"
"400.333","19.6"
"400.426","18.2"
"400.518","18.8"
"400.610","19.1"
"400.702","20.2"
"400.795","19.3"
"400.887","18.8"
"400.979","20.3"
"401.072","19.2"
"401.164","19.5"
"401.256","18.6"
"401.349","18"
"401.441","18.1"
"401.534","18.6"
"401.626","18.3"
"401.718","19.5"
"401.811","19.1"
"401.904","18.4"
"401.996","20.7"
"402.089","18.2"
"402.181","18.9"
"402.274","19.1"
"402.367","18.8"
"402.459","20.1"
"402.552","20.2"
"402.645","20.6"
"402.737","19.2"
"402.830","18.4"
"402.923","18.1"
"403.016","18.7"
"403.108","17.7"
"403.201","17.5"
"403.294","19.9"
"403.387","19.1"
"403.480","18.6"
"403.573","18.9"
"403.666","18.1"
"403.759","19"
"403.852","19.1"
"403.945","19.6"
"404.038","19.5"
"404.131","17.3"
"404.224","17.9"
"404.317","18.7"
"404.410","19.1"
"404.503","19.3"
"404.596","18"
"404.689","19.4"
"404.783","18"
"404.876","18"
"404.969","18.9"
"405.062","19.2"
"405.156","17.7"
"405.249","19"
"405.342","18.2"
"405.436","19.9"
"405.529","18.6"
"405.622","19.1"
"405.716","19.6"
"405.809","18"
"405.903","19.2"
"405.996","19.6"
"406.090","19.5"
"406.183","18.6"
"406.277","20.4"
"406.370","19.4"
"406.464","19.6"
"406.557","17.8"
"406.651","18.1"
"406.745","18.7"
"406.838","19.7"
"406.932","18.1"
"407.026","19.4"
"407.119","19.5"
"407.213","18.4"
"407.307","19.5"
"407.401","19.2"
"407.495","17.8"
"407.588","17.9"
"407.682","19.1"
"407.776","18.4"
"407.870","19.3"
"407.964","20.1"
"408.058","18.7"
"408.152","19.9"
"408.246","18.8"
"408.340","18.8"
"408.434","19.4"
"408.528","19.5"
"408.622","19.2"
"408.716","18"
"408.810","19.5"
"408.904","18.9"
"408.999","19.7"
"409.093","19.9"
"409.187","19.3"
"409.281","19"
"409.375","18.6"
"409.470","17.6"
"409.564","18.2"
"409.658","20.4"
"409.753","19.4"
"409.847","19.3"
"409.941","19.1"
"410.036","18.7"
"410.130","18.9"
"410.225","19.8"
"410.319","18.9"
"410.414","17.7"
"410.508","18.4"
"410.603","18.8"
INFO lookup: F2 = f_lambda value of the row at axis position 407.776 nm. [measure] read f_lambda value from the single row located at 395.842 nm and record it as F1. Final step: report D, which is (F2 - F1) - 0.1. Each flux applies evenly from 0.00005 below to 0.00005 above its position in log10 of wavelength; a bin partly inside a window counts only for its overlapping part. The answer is -2.2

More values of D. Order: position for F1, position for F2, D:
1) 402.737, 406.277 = 1.1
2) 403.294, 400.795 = -0.7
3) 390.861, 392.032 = 0.8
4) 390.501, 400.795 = -2.0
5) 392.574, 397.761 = -1.7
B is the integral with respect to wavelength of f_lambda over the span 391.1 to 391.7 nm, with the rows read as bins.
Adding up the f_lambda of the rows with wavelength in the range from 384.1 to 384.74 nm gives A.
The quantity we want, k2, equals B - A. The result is -127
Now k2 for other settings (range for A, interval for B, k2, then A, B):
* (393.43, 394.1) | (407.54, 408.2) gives -117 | 129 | 12.6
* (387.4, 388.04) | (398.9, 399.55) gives -137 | 150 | 12.5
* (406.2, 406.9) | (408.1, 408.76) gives -121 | 134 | 12.6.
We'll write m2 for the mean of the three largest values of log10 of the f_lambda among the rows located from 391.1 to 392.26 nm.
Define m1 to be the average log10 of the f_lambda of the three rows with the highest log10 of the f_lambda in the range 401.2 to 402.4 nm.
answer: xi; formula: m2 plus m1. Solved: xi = 2.62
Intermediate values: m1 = 1.30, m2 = 1.33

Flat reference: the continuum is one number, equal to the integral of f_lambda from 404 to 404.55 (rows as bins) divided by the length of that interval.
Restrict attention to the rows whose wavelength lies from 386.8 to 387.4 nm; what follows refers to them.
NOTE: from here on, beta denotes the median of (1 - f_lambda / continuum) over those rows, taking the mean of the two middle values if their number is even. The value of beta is -0.288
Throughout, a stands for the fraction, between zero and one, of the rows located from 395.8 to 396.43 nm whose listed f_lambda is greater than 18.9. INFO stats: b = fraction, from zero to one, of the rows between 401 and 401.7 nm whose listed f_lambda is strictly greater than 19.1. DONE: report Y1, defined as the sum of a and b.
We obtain 1.00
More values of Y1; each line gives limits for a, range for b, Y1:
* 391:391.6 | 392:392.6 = 1.86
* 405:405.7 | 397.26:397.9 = 0.71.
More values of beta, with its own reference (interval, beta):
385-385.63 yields -0.068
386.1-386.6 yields -0.207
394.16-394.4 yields -0.062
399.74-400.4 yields -0.073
